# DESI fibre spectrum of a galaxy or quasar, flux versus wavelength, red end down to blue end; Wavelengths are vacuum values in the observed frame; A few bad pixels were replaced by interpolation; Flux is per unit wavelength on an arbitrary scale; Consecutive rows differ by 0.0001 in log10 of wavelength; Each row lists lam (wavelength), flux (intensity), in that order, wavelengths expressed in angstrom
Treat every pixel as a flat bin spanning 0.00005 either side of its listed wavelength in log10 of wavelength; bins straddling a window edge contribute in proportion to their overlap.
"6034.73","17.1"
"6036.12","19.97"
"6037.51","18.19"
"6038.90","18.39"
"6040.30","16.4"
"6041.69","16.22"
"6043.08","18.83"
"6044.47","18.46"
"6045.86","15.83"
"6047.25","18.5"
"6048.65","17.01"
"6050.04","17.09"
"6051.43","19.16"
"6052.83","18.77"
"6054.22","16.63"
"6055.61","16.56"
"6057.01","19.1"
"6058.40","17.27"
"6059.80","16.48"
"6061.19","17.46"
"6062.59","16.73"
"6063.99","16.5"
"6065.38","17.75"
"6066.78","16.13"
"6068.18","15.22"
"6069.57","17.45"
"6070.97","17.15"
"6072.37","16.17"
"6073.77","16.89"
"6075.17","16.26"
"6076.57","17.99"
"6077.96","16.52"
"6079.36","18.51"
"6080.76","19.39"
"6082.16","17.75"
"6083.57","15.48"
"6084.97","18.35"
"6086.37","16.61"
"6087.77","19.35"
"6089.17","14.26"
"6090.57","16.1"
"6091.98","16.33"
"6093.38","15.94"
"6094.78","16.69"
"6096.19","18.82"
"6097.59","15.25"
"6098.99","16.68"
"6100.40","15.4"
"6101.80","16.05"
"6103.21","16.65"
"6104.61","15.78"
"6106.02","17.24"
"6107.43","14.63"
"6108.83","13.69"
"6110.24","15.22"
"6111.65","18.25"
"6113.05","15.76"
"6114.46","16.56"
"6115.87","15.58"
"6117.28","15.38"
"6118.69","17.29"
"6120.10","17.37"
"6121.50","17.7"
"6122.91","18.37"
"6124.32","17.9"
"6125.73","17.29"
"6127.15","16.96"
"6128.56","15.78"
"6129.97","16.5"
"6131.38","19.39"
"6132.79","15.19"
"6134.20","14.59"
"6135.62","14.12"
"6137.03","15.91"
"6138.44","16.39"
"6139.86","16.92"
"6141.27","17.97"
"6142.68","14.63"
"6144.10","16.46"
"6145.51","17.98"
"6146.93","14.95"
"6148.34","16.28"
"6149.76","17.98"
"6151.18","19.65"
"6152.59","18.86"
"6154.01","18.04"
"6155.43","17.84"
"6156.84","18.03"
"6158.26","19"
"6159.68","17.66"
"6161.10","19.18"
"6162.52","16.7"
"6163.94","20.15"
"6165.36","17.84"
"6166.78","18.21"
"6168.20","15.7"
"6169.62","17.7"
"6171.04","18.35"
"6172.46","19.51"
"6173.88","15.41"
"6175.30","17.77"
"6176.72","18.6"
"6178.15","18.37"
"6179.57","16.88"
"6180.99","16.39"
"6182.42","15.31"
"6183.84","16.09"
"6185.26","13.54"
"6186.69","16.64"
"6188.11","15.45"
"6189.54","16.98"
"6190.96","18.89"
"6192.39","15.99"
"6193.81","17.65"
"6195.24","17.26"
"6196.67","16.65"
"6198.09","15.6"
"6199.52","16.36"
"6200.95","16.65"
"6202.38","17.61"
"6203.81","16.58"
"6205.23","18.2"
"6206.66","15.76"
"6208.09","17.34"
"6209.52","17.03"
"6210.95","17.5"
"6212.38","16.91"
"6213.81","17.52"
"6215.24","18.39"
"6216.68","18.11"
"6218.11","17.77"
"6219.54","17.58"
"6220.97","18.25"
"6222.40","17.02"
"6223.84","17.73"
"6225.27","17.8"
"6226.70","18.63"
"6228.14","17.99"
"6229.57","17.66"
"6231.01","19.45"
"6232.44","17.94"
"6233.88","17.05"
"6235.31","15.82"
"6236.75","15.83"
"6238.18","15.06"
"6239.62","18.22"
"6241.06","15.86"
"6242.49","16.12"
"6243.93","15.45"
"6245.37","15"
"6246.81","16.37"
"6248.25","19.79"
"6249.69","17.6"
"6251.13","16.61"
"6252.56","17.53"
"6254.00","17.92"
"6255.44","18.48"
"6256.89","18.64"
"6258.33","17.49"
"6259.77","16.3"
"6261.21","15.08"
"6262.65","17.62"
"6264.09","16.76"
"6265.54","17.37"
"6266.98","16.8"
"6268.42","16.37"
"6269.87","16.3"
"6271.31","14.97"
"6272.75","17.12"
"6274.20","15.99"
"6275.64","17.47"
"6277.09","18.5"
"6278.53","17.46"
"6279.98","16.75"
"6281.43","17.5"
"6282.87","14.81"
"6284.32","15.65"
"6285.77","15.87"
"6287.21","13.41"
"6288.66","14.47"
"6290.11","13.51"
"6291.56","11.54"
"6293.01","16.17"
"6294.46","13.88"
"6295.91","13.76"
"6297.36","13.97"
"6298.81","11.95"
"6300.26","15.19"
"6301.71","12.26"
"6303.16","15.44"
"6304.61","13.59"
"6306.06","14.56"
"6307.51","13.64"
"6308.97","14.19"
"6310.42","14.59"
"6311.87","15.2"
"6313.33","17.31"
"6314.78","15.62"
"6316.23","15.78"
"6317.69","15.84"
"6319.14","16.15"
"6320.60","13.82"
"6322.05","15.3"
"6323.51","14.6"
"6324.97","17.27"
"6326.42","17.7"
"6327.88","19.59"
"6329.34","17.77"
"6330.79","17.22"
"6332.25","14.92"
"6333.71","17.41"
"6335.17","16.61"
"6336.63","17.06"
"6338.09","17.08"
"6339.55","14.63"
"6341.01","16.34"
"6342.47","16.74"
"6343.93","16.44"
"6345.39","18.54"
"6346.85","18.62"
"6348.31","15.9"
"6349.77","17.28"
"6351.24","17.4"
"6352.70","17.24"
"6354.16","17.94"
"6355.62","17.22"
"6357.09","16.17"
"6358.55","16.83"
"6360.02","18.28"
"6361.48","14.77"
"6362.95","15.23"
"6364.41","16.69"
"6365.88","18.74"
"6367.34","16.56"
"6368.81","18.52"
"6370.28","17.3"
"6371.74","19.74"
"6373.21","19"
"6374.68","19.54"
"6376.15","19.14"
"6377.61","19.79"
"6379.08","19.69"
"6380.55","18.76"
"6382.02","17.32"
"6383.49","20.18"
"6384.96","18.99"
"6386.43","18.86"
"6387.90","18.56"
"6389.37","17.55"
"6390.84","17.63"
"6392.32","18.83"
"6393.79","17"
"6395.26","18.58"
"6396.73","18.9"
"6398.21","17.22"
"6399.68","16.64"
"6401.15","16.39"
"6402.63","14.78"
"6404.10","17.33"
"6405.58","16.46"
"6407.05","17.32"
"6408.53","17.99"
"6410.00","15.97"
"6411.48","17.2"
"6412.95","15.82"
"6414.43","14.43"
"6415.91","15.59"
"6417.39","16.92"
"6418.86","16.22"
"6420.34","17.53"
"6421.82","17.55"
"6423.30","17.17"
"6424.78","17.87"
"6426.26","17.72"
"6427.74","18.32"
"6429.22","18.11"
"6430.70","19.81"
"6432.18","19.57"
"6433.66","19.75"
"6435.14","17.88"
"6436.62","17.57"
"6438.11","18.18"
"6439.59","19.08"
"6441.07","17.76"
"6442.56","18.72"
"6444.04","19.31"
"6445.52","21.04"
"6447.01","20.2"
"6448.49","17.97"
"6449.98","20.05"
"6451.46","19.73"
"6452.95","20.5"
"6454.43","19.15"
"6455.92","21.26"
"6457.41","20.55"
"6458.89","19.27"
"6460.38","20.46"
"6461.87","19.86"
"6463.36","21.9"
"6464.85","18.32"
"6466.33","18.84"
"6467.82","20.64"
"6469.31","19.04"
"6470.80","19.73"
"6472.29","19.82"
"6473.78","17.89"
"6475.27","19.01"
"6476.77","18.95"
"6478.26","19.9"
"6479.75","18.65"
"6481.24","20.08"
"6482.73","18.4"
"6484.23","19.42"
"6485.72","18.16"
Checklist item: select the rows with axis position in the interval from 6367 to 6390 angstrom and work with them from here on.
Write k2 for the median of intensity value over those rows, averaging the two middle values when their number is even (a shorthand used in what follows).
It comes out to 18.9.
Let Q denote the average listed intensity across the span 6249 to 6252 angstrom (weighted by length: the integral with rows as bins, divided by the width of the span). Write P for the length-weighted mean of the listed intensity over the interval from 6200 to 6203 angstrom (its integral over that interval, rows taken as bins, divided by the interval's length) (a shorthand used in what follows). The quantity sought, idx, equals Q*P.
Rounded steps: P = 17.0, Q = 17.2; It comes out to 292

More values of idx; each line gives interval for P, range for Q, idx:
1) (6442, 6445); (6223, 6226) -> 341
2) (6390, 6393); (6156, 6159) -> 336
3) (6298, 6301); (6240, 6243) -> 221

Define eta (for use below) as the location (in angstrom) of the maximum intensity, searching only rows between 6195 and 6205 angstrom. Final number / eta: 6202.38 angstrom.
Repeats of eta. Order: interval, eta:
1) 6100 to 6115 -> 6111.65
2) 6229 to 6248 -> 6231.01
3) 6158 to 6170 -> 6163.94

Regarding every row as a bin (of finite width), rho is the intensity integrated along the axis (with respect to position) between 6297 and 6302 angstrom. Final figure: 67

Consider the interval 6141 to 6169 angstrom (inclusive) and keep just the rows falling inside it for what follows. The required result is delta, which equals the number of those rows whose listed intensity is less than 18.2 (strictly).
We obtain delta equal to 14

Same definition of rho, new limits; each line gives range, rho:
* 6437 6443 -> 110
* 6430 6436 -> 115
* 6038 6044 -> 105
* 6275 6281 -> 105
